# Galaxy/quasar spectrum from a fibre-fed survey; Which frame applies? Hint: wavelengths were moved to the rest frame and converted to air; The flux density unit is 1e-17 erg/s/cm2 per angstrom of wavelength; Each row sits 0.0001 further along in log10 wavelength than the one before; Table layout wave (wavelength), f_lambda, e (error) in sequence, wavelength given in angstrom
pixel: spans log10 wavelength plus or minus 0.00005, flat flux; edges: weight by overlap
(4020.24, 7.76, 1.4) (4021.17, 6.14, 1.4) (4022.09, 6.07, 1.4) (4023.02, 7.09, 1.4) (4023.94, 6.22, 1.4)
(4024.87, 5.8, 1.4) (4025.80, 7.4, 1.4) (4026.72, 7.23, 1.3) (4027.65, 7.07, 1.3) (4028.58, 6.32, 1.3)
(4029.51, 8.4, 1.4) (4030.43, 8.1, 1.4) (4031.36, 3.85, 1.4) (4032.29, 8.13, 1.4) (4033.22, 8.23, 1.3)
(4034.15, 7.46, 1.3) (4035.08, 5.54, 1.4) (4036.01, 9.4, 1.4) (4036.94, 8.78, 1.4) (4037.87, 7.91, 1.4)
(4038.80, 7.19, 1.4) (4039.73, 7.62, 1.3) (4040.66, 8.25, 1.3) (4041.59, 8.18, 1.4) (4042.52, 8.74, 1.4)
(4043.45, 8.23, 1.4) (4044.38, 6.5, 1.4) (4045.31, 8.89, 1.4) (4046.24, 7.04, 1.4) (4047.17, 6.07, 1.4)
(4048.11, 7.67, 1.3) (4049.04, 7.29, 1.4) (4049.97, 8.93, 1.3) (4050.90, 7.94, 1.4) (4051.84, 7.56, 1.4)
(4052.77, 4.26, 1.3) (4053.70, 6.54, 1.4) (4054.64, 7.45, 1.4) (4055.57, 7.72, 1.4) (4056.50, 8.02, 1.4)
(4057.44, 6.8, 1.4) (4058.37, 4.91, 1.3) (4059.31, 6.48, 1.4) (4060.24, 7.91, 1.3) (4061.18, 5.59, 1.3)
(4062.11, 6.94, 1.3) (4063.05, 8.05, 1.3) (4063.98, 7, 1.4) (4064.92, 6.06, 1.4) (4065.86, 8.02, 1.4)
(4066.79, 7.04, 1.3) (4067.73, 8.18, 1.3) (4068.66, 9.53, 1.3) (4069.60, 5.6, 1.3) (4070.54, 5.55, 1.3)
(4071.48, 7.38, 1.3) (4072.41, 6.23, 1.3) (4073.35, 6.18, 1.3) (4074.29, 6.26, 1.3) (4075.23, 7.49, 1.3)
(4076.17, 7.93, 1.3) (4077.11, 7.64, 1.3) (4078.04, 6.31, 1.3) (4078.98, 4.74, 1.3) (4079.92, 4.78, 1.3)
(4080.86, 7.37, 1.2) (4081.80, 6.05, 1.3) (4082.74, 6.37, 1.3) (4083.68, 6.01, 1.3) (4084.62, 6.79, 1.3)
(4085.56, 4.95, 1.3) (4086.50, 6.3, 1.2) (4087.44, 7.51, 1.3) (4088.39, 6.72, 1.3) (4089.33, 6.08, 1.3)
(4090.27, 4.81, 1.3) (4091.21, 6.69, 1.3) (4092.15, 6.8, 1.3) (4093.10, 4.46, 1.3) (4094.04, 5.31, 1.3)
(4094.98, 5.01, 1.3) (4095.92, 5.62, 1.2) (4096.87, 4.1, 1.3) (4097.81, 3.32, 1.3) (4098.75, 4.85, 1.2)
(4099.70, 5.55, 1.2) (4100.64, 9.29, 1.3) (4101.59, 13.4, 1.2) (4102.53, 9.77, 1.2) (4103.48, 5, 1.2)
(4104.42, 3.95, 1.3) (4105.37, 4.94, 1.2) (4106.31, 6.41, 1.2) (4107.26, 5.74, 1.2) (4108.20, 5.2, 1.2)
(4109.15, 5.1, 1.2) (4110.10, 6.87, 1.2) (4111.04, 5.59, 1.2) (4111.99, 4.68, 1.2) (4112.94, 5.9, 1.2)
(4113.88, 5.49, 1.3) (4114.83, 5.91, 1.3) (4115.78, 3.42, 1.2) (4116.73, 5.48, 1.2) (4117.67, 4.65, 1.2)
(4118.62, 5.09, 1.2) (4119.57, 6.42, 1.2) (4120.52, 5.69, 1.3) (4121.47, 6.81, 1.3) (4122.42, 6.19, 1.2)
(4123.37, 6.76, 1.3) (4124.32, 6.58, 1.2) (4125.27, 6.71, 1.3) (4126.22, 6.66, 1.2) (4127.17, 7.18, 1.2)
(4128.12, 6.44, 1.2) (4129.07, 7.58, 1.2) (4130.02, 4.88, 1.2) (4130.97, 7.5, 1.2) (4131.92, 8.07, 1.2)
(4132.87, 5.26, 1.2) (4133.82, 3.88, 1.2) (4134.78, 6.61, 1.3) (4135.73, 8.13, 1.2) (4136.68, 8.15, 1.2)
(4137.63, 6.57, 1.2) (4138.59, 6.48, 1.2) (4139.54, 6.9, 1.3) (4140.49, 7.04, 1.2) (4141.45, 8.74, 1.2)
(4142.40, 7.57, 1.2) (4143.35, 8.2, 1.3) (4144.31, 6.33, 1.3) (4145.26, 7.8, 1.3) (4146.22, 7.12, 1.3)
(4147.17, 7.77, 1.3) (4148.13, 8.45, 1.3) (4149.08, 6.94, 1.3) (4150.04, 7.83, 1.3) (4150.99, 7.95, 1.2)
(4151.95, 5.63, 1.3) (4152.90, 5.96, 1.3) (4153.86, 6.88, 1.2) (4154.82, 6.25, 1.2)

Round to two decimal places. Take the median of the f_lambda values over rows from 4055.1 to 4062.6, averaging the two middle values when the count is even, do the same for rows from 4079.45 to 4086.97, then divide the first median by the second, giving 1.11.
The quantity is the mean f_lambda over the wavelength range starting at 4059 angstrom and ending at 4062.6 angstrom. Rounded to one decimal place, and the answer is 6.7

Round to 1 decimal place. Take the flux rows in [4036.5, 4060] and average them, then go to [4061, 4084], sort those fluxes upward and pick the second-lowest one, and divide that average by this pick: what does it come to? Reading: 1.5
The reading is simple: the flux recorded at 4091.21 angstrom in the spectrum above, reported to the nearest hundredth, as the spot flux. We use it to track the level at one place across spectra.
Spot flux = 6.69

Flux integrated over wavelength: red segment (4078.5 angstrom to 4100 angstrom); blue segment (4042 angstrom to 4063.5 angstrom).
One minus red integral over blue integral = 0.21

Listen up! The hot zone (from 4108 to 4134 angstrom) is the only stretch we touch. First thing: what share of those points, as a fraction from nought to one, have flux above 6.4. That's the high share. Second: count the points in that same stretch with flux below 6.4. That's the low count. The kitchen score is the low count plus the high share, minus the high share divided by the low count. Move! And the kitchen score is 16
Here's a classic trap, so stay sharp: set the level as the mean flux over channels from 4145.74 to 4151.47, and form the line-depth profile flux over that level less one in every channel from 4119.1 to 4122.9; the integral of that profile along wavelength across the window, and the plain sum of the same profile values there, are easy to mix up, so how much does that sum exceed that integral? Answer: -0.037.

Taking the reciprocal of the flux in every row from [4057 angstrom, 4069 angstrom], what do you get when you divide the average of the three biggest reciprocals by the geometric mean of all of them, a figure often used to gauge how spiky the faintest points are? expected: 1.28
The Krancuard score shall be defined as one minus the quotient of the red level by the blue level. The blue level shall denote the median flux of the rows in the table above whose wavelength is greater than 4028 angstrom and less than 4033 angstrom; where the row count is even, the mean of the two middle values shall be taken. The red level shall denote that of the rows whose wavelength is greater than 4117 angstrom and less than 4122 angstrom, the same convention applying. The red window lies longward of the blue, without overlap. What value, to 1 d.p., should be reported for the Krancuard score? 0.3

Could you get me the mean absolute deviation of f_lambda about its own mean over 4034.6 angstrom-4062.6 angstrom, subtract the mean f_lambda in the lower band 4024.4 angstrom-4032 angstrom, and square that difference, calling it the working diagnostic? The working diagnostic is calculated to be 34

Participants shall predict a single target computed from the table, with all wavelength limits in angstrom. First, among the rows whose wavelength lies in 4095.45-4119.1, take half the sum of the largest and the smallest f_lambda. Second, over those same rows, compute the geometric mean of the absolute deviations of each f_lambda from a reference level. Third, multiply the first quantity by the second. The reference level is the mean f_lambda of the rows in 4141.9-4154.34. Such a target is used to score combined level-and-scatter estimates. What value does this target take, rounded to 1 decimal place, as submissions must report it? 17.1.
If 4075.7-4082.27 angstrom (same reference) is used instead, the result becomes 5.0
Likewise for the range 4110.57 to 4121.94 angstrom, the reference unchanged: 8.3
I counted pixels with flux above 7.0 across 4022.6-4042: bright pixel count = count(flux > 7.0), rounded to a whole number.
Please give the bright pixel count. 16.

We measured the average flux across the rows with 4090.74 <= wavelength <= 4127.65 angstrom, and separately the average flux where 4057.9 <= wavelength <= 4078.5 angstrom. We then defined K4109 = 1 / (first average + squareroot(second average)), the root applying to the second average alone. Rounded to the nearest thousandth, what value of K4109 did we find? 0.116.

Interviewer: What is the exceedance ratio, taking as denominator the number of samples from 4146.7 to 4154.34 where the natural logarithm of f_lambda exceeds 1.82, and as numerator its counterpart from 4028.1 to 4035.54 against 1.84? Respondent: 1.00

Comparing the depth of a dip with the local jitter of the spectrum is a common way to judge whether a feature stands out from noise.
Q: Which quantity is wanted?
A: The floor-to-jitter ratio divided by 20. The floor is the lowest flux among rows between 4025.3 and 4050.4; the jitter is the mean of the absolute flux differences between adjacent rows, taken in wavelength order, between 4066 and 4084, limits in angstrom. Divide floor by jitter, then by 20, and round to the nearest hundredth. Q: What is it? 0.18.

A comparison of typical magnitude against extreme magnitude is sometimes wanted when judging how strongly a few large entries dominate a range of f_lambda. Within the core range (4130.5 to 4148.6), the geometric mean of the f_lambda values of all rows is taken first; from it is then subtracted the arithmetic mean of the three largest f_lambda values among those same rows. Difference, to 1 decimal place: -1.4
